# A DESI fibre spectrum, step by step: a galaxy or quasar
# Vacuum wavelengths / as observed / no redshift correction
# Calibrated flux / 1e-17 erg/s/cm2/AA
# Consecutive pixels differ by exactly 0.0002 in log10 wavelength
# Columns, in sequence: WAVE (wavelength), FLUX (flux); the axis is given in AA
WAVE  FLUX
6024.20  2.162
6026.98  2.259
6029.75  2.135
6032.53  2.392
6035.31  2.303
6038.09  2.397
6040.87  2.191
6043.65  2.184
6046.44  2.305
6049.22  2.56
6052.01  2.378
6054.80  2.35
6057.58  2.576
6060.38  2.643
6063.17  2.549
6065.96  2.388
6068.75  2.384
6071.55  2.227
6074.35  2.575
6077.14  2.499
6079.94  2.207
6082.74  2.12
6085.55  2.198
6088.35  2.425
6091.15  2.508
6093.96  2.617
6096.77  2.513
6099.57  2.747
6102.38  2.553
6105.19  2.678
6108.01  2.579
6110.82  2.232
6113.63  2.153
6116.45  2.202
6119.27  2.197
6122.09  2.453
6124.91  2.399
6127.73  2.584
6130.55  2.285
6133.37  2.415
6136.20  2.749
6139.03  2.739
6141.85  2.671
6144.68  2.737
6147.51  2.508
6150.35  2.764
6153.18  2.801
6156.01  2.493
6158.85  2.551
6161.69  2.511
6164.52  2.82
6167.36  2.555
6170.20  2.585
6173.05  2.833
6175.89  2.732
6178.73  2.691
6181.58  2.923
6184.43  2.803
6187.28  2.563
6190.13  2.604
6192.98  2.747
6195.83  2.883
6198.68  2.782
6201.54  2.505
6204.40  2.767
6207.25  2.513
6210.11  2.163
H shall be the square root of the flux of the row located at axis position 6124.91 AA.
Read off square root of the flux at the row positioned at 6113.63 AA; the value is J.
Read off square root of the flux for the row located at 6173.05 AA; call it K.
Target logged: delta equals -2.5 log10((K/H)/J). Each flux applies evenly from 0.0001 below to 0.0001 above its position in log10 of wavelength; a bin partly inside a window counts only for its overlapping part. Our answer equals 0.33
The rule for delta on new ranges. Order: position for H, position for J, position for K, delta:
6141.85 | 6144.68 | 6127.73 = 0.56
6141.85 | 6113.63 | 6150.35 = 0.40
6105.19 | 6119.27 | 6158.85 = 0.45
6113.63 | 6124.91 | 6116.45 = 0.46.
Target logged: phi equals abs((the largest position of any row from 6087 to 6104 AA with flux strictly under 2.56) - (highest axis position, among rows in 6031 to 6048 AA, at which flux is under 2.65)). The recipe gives 55.9 AA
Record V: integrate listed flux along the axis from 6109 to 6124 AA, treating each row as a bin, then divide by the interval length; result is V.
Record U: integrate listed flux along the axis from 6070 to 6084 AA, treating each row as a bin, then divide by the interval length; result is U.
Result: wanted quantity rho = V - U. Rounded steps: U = 2.33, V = 2.26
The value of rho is -0.07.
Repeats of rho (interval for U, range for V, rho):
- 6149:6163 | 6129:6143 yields -0.05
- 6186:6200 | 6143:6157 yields -0.05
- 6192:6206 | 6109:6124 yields -0.47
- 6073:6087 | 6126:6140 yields 0.23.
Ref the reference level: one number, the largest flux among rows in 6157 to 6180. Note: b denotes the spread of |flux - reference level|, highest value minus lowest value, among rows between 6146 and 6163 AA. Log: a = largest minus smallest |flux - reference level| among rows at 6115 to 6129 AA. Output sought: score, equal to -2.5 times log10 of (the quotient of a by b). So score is -0.2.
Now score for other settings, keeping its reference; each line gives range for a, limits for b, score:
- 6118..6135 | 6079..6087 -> -1.6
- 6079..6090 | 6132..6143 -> 0.1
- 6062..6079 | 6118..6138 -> 0.5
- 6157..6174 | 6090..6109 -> -0.3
